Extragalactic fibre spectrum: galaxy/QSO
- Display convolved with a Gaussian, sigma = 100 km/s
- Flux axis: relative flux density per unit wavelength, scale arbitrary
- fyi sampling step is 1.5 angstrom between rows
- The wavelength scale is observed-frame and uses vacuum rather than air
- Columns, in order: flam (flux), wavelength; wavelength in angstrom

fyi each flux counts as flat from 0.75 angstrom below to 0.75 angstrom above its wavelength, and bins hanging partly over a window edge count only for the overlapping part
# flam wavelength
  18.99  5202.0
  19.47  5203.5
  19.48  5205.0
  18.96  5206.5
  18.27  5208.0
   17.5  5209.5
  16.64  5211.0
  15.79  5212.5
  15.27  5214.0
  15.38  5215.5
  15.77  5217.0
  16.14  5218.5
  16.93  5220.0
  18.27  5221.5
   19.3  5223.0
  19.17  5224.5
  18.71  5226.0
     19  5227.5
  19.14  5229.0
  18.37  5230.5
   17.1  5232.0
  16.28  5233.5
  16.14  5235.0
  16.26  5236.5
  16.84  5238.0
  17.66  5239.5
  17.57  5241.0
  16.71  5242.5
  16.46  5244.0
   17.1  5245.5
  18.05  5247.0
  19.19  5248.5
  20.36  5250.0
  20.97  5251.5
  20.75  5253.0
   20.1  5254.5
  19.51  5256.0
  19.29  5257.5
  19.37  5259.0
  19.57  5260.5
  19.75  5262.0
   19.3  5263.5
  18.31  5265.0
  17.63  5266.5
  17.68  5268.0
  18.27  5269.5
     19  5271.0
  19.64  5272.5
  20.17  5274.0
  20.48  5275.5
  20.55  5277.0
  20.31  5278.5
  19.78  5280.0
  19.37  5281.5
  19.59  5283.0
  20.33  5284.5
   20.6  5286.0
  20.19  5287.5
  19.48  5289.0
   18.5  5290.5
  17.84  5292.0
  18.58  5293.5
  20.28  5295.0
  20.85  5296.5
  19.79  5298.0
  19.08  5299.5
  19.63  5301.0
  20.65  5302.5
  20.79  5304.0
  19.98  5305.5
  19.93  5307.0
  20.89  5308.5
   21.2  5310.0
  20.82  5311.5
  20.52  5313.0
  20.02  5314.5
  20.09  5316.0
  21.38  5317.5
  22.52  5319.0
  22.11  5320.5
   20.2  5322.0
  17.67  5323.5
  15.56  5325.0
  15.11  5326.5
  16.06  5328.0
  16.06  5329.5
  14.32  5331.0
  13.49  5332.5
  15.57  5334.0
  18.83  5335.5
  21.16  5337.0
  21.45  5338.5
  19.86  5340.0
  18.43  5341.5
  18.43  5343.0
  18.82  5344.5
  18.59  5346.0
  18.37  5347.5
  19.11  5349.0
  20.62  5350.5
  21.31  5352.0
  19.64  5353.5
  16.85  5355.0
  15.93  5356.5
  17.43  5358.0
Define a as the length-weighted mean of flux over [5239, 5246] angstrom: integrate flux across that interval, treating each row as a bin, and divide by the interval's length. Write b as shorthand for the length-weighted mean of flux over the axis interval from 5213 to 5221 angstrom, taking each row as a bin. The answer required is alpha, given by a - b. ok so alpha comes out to 1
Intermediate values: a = 17.1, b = 16.0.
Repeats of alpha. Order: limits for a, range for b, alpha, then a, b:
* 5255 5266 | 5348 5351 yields 0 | 19.3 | 19.7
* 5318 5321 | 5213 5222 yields 6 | 22.3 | 16.2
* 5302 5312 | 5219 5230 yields 2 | 20.6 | 18.6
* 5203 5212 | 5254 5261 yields -1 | 18.3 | 19.5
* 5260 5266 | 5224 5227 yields 0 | 19.2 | 18.9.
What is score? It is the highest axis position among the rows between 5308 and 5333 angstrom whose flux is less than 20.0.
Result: 5332.5 angstrom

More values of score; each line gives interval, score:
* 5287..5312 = 5307.0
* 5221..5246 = 5245.5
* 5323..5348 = 5347.5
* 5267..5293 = 5292.0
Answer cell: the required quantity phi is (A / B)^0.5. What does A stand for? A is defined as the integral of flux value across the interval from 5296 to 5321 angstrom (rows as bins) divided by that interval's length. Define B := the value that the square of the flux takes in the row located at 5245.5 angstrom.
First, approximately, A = 20.6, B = 292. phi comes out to 0.27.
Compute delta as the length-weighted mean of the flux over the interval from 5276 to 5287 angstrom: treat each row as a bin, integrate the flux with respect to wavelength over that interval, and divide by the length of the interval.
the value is 20.1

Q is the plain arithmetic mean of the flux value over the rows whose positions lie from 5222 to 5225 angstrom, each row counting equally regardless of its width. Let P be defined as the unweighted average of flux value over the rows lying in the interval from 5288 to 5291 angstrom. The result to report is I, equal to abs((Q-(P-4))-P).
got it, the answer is 15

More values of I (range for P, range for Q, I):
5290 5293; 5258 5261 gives 13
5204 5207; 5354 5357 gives 18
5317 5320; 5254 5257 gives 20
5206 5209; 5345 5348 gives 15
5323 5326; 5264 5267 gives 11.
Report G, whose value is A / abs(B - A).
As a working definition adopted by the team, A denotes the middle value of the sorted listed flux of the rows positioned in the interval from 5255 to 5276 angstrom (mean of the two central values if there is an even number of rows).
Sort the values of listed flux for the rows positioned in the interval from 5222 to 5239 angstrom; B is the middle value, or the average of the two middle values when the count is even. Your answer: 20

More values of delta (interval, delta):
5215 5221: 16.2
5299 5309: 20.1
